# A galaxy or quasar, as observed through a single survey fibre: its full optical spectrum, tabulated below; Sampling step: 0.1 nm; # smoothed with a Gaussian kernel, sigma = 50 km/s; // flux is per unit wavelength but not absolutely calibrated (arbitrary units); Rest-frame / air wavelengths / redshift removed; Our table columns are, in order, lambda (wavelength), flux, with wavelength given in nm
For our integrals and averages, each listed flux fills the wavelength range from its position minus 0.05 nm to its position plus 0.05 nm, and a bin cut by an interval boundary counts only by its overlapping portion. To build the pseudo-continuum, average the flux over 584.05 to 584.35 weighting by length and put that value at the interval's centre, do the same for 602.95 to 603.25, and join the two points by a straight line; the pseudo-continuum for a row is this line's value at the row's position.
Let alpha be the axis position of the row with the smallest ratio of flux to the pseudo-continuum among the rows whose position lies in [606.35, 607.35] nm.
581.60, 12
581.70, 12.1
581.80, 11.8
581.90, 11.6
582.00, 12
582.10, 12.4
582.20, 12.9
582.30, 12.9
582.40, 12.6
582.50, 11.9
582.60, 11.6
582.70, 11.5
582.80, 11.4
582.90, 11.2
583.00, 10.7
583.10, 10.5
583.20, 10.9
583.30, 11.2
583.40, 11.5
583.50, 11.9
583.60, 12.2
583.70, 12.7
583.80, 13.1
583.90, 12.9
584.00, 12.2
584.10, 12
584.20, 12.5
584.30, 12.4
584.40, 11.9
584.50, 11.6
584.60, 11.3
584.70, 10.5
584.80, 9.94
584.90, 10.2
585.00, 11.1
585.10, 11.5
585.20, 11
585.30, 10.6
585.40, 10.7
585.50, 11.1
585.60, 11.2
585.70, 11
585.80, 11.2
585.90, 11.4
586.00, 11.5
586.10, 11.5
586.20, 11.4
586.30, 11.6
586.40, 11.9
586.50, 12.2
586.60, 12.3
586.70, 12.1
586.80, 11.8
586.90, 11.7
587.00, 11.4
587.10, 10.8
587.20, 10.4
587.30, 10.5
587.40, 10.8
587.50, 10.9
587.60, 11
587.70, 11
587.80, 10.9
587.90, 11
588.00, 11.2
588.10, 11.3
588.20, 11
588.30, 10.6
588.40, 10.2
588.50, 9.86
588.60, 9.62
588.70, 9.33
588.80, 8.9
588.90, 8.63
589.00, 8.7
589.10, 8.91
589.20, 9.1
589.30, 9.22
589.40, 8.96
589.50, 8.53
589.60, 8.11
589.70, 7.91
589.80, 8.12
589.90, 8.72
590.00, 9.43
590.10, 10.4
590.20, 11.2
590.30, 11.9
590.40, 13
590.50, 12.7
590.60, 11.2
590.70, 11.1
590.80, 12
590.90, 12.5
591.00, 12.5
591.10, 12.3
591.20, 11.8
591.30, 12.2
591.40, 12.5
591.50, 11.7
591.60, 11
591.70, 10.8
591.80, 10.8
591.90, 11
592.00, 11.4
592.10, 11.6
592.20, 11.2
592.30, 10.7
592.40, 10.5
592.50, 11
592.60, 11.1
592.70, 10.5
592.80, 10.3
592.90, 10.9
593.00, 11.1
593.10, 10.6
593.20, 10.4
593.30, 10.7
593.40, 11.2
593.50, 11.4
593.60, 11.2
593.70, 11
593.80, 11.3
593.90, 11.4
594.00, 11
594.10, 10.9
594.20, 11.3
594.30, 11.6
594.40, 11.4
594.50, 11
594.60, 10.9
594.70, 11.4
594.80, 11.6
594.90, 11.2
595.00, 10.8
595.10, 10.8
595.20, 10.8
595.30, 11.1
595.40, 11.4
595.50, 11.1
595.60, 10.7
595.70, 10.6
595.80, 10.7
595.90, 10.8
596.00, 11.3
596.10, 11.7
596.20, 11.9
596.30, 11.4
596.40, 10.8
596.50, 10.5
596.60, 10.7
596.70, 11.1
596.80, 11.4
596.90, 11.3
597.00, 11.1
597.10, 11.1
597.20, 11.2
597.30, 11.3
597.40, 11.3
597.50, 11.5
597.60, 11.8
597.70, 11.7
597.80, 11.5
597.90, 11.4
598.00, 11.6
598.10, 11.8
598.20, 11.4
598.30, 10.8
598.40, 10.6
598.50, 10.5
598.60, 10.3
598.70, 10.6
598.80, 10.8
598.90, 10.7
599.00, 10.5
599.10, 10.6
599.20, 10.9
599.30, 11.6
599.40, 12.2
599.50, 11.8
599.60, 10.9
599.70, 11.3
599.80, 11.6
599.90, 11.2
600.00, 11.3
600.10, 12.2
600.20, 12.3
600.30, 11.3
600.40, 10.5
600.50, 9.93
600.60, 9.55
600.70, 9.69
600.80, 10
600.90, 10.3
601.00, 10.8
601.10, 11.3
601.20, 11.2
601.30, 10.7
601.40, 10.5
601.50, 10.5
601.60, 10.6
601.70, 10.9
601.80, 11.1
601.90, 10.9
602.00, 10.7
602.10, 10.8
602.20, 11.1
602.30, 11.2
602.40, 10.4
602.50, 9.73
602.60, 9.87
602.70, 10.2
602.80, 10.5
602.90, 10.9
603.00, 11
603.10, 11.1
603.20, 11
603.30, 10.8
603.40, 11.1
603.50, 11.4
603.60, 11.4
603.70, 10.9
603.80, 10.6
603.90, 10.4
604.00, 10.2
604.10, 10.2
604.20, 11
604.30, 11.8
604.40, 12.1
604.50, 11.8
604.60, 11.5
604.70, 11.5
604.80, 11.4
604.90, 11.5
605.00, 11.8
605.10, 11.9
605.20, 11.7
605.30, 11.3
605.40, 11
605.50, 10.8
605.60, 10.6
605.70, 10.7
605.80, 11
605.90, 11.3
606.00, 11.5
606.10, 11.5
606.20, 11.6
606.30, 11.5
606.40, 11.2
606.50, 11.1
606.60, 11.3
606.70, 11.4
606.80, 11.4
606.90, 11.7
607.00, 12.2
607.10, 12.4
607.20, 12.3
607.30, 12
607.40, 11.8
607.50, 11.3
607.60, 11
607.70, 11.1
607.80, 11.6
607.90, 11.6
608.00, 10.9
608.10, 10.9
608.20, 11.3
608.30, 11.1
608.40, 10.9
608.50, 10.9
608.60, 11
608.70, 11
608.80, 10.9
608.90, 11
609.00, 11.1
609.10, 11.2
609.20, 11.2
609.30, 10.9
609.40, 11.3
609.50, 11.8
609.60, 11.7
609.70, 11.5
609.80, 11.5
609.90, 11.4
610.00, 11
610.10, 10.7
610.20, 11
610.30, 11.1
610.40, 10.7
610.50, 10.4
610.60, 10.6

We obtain 606.50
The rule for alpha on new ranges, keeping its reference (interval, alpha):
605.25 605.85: 605.60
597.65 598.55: 598.50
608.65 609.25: 608.80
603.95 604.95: 604.00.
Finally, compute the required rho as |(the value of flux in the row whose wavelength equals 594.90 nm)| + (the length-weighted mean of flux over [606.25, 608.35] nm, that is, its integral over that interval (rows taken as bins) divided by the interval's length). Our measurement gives 22.7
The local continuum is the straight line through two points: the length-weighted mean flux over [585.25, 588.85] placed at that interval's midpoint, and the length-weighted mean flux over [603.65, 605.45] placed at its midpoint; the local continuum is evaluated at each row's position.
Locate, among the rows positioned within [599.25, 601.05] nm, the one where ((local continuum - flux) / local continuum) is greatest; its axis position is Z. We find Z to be 600.60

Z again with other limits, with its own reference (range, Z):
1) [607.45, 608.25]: 608.10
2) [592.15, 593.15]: 592.80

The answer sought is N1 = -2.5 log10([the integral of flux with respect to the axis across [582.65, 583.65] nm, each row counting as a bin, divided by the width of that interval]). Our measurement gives -2.63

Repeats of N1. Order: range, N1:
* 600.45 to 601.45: -2.54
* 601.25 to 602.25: -2.58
